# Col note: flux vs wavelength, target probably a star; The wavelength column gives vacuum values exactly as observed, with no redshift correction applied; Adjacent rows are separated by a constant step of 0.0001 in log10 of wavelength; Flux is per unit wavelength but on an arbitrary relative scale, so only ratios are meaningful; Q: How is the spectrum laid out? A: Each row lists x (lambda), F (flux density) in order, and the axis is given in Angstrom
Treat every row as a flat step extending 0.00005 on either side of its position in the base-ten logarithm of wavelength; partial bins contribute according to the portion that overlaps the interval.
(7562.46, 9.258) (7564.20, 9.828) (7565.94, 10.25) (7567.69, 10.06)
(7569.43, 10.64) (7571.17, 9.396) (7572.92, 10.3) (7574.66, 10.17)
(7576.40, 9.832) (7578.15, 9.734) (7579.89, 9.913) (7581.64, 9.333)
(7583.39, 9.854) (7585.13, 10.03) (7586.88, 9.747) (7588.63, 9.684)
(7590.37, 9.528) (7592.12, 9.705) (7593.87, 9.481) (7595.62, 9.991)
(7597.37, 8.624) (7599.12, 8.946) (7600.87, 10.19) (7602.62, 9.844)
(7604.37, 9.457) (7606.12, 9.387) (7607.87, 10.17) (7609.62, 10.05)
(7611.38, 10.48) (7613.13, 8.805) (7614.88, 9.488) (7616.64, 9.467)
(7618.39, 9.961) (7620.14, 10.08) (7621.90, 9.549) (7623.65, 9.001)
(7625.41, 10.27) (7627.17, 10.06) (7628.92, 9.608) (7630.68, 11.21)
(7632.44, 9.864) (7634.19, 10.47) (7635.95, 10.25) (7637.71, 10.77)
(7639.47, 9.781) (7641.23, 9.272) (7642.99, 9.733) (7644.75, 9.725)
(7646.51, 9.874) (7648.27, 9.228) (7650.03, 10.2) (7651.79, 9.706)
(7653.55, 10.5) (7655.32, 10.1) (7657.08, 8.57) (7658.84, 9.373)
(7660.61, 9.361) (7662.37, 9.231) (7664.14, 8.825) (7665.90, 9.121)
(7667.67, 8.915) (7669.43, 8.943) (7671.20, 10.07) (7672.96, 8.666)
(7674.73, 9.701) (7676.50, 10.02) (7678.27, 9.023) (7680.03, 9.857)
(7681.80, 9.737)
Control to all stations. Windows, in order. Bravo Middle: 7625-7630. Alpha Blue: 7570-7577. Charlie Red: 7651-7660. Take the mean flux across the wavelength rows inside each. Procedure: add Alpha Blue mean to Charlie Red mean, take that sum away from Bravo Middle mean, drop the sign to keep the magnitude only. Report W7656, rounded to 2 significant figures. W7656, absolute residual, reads 9.6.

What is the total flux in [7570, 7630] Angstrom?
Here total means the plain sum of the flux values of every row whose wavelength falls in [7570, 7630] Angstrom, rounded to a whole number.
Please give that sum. 330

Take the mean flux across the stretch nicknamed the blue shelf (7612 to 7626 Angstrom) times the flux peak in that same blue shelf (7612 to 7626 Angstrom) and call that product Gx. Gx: 98.4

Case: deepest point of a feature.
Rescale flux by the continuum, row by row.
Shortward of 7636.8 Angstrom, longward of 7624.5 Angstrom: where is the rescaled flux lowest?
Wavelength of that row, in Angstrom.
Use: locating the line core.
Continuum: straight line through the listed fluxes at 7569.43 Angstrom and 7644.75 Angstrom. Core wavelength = 7628.92 Angstrom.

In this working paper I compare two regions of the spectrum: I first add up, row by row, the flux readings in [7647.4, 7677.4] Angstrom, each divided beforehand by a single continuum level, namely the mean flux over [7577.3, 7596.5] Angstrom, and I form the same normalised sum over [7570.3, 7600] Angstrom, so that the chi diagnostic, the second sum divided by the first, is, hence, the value 1.02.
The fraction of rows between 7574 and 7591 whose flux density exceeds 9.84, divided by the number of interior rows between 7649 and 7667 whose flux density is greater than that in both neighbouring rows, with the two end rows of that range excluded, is 0.20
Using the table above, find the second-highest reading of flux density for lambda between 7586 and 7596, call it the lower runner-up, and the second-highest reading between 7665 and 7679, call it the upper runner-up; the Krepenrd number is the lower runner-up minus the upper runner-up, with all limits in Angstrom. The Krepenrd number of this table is -0.3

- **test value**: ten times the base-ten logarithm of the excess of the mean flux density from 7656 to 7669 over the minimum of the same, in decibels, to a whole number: -3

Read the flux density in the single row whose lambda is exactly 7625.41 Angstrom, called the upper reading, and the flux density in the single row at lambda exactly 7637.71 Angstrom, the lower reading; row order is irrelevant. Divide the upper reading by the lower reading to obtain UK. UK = 0.95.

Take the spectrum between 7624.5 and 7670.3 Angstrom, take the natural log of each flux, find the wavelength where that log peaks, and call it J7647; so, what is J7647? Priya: 7630.68 Angstrom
